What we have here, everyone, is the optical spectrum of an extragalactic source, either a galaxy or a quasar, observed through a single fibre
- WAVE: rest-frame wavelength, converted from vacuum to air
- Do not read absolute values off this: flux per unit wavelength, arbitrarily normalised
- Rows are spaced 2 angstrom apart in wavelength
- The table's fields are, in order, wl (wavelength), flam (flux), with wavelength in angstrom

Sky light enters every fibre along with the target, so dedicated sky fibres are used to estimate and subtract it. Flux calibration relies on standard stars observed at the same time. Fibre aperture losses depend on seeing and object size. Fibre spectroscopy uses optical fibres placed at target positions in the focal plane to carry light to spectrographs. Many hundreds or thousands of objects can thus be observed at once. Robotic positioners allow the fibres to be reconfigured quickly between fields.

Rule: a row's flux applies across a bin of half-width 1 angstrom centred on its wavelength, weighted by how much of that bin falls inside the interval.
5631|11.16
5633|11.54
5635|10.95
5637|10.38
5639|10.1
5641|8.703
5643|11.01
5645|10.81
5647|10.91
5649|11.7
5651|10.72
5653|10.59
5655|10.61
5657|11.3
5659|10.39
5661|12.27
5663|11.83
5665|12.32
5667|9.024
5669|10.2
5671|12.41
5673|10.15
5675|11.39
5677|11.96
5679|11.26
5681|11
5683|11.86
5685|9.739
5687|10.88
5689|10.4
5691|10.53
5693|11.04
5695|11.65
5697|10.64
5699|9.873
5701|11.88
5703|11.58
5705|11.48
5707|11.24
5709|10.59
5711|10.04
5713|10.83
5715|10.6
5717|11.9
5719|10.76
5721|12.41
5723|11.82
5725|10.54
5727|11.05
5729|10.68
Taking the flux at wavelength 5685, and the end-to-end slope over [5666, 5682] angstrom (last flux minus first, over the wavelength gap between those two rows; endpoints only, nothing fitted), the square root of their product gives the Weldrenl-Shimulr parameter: 1.2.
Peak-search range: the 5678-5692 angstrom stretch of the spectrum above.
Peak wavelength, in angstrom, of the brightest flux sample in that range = 5683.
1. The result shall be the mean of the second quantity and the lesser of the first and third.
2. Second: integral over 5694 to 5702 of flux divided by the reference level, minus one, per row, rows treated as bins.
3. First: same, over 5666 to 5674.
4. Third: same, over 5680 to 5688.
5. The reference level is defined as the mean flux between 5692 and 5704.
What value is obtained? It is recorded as -0.28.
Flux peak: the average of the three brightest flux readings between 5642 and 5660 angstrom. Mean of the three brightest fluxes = 11.3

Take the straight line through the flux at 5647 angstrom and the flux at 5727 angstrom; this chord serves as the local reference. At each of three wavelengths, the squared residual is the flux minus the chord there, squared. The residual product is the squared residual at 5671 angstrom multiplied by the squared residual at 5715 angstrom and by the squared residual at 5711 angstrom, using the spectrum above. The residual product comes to 0.38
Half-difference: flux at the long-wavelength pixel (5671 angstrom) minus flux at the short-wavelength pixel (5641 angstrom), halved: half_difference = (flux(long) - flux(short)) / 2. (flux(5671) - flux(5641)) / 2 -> 1.9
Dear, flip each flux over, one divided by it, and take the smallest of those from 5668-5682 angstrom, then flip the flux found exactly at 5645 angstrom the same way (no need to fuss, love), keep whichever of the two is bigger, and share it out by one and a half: 0.062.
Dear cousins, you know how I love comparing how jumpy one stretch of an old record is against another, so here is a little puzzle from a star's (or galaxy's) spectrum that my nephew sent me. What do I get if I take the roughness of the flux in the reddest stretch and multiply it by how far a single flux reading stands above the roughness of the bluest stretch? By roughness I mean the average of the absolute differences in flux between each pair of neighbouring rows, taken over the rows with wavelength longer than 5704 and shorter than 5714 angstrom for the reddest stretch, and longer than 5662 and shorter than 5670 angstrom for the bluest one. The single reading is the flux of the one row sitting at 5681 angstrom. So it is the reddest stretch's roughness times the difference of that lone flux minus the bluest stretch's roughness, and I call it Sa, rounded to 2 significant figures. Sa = 5.2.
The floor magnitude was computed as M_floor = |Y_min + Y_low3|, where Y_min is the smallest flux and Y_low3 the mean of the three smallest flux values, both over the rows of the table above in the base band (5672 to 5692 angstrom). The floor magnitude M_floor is 19.8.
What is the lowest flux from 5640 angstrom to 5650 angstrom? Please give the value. 8.703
